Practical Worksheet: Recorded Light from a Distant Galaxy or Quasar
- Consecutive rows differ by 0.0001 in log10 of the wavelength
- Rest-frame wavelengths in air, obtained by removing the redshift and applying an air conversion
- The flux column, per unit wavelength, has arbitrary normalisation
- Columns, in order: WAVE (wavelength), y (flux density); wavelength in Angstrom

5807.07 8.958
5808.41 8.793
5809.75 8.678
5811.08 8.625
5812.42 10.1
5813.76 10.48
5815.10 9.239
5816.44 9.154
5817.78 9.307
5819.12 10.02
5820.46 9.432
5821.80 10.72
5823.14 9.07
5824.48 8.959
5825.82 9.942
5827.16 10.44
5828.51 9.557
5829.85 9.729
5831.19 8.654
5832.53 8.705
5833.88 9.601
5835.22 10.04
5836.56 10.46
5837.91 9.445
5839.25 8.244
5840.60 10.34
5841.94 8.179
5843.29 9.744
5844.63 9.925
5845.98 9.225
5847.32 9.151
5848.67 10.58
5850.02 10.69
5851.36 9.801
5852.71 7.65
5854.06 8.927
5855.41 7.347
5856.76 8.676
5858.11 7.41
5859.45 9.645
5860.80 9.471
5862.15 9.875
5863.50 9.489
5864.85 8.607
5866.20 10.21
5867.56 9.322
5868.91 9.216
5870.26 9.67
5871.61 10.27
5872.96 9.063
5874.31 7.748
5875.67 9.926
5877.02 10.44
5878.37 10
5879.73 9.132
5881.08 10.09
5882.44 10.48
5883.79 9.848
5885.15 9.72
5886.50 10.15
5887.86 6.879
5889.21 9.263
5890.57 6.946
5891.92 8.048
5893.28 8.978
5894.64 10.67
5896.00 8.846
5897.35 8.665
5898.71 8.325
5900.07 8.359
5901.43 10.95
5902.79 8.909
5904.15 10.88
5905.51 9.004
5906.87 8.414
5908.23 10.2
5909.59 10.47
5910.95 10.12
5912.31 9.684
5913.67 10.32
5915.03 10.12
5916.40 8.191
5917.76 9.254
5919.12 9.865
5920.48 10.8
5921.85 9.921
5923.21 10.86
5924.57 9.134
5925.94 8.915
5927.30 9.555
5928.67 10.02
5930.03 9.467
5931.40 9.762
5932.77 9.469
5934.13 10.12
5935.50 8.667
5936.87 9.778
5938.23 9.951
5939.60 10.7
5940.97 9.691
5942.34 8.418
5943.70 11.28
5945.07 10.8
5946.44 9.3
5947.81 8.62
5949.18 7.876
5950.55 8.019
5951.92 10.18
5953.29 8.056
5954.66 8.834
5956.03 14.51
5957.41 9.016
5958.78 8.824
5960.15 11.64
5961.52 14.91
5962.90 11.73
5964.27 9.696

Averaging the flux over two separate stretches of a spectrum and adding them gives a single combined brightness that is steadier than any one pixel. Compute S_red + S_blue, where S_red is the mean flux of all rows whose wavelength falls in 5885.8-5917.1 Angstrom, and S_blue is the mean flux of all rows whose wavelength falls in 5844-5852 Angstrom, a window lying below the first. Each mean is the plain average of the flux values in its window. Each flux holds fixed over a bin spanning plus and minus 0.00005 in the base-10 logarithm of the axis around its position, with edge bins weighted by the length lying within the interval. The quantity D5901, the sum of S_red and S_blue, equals 19.1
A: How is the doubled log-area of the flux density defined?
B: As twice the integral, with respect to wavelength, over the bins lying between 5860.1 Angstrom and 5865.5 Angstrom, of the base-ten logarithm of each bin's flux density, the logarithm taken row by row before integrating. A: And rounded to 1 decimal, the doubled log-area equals 10.5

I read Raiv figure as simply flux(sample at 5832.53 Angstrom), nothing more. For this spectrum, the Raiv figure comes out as 8.705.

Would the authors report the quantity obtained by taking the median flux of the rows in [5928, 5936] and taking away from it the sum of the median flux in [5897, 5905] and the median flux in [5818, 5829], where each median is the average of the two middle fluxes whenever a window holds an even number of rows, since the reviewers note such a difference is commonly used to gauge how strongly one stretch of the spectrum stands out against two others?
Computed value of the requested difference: -8.9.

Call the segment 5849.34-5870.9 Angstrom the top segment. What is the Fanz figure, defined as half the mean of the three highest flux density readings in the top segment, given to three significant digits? 5.13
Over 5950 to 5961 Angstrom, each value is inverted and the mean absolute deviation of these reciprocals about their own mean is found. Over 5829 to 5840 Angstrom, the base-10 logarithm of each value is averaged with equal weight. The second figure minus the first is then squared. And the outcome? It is 0.91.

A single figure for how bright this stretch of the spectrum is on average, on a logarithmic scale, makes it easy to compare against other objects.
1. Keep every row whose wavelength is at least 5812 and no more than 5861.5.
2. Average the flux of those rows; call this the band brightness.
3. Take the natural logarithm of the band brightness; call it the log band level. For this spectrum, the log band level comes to 2.241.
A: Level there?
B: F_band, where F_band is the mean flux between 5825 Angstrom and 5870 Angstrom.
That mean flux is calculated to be 9.34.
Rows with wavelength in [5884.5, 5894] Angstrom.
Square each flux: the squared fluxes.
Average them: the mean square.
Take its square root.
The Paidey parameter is 8.65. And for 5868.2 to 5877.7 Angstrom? 9.51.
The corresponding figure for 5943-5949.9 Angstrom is 9.66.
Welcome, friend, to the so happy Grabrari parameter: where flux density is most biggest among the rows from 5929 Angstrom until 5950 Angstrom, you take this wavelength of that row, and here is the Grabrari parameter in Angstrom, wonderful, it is 5943.70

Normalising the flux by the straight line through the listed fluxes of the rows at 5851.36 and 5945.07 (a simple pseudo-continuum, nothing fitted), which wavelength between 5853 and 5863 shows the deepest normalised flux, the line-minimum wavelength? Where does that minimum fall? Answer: 5855.41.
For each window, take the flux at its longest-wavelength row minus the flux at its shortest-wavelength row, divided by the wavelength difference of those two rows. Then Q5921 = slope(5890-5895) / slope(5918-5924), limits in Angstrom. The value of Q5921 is 3.8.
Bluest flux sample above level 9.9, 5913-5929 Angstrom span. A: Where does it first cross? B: 5913.67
